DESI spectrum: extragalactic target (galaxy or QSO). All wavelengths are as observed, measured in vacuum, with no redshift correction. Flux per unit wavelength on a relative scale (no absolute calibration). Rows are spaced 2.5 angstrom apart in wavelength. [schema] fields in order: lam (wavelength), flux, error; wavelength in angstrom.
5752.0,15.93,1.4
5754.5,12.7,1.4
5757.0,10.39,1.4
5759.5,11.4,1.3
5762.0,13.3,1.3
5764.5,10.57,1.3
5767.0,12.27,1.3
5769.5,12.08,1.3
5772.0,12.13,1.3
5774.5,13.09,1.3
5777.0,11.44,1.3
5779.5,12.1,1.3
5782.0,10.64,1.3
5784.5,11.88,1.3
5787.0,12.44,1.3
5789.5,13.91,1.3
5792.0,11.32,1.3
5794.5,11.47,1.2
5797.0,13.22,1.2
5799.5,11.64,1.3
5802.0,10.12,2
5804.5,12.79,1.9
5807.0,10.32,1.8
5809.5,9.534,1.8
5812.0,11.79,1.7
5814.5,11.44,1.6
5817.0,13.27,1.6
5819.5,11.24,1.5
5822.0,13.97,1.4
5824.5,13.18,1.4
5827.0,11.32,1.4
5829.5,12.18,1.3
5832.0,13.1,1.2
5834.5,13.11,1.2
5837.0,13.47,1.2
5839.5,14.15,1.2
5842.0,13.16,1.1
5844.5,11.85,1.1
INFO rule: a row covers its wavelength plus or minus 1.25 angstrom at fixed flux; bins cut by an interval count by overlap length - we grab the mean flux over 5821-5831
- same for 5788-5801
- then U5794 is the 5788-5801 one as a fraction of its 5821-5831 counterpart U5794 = 0.97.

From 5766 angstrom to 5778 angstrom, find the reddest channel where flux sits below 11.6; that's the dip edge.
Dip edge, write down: 5777.0 angstrom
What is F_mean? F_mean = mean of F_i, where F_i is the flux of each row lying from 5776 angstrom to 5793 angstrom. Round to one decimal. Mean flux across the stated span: 12.0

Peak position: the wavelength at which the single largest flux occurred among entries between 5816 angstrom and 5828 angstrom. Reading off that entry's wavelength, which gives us 5822.0 angstrom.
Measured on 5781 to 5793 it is 5789.5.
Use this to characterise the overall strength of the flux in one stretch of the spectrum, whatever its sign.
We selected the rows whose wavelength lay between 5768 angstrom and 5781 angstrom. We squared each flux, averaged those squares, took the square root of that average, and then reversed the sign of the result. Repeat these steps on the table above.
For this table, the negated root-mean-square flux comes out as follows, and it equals -12.2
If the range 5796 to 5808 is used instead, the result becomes -11.7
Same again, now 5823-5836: -12.6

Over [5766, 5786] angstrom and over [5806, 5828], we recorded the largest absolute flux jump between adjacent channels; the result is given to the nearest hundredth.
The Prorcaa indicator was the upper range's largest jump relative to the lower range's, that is 1.65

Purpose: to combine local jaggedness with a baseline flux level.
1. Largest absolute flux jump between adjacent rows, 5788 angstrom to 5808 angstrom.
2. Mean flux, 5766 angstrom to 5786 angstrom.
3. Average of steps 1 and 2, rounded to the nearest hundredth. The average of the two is 7.31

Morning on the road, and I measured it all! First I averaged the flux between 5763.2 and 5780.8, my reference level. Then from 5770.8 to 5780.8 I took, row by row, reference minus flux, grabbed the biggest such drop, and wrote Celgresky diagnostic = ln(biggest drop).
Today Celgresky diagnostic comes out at -0.7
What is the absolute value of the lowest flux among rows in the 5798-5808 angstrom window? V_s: 10.1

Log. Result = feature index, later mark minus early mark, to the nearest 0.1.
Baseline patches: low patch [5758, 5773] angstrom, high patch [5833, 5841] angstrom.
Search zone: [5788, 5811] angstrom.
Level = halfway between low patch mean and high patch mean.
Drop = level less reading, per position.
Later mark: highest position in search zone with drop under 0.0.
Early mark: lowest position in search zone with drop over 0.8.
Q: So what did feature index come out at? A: 12.5 angstrom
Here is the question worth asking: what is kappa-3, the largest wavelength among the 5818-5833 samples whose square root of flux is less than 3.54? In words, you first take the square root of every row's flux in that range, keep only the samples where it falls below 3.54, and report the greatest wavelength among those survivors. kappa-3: 5829.5 angstrom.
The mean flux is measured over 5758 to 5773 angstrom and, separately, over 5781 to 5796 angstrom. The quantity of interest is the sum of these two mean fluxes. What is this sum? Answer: 23.9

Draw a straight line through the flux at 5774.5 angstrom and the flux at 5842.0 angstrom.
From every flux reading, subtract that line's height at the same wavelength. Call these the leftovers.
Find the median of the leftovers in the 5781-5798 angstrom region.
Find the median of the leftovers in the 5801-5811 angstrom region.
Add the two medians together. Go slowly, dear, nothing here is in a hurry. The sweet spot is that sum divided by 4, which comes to -1.0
